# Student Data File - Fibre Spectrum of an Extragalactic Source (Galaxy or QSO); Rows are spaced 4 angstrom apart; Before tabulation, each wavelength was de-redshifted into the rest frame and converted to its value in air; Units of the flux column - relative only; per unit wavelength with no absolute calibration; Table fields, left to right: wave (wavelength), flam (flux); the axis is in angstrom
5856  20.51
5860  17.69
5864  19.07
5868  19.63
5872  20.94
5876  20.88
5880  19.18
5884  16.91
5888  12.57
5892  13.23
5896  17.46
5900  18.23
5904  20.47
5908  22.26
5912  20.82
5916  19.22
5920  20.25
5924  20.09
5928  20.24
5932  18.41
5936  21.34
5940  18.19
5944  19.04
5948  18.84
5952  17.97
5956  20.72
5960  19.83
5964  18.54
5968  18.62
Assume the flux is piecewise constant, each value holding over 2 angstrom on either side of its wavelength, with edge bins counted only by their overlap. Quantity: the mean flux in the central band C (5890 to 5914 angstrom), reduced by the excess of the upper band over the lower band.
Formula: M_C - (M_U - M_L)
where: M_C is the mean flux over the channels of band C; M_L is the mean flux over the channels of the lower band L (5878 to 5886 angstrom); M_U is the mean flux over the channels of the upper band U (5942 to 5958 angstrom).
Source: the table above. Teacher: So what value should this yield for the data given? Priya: 17.6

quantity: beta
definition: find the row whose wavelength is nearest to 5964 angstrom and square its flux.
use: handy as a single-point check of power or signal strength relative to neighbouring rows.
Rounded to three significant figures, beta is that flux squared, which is 344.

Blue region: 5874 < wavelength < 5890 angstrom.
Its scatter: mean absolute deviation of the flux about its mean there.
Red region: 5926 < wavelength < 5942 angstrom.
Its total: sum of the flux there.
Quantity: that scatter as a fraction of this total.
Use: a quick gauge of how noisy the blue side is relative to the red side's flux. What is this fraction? 0.034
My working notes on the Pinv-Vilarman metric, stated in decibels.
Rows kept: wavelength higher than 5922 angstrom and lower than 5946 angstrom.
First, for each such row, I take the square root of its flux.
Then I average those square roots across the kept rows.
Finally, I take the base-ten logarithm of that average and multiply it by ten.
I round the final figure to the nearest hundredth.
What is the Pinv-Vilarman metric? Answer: 6.45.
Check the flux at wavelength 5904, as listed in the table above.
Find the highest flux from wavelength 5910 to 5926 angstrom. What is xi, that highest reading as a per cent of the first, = 102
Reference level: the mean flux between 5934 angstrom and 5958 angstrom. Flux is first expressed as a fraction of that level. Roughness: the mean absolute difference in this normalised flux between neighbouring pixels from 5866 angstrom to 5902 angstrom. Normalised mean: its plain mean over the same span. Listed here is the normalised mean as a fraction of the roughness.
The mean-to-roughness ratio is 9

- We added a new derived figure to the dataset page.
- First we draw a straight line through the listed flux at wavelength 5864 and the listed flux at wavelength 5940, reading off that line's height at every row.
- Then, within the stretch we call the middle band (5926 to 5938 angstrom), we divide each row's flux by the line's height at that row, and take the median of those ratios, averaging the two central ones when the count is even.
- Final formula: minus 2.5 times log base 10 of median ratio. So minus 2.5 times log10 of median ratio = -0.11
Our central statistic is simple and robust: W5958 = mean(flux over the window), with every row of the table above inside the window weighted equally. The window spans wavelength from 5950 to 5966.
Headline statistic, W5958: 19.3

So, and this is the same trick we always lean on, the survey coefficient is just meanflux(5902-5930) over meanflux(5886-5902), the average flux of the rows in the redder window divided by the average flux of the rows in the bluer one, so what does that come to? 1.33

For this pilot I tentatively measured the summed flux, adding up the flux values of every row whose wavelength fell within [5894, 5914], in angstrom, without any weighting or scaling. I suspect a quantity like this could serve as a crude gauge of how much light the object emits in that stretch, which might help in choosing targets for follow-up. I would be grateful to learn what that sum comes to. 99.2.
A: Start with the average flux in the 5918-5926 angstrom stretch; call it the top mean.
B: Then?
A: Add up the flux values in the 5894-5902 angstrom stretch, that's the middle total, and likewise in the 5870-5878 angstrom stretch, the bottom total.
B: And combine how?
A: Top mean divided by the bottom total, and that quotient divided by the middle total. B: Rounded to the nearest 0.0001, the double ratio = 0.0135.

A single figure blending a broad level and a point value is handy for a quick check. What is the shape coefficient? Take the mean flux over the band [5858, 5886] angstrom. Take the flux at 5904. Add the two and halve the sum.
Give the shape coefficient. 19.8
